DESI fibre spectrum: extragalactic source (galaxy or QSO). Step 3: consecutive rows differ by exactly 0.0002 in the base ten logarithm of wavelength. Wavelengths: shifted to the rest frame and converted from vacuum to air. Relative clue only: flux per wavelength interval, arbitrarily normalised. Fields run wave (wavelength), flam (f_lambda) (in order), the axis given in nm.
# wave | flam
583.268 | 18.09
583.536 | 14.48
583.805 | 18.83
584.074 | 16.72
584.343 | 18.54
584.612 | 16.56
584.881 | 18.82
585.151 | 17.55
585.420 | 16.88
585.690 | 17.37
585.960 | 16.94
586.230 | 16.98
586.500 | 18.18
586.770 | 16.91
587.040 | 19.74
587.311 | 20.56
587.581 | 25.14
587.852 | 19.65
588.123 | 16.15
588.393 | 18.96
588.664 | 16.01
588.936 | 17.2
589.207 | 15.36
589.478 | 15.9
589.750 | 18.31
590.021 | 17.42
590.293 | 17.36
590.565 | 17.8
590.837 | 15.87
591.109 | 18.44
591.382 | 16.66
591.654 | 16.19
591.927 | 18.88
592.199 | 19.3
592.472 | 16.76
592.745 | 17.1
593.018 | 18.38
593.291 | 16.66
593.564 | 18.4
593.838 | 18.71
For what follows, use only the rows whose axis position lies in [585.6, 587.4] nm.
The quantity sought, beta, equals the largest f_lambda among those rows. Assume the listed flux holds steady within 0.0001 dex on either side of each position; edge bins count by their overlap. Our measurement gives 20.56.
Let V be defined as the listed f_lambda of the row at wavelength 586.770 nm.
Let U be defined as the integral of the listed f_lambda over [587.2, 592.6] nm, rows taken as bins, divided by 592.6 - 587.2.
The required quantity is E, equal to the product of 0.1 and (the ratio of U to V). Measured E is 0.106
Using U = 17.9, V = 16.91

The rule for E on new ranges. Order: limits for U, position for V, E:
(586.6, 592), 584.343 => 0.097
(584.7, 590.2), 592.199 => 0.093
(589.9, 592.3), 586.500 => 0.096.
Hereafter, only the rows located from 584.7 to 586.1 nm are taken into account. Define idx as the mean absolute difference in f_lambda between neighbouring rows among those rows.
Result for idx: 0.7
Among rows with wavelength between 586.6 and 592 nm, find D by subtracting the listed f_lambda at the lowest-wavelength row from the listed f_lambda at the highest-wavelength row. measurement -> 2.0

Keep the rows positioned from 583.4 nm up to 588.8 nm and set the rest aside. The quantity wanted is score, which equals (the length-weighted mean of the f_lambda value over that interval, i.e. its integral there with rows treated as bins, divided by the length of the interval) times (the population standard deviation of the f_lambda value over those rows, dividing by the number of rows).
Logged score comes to 39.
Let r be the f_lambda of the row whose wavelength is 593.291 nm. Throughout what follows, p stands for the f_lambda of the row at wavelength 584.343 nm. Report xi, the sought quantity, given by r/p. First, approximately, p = 18.54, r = 16.66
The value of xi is 0.90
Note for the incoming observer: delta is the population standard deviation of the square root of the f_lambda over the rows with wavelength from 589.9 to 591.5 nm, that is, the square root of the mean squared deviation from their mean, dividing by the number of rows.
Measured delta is 0.099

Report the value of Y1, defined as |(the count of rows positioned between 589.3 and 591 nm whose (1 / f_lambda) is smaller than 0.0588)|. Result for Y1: 4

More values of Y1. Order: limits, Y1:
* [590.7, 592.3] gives 3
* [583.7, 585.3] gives 4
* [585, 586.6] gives 3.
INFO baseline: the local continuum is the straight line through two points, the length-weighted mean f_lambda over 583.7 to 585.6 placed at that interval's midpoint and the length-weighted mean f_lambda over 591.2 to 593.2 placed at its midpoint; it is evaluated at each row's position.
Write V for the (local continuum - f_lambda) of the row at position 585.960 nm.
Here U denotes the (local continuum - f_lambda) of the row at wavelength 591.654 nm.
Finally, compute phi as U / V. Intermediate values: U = 1.4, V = 0.7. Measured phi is 2.0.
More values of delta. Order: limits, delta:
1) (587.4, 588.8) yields 0.368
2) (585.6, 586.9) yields 0.058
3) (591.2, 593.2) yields 0.134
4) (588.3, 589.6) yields 0.155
